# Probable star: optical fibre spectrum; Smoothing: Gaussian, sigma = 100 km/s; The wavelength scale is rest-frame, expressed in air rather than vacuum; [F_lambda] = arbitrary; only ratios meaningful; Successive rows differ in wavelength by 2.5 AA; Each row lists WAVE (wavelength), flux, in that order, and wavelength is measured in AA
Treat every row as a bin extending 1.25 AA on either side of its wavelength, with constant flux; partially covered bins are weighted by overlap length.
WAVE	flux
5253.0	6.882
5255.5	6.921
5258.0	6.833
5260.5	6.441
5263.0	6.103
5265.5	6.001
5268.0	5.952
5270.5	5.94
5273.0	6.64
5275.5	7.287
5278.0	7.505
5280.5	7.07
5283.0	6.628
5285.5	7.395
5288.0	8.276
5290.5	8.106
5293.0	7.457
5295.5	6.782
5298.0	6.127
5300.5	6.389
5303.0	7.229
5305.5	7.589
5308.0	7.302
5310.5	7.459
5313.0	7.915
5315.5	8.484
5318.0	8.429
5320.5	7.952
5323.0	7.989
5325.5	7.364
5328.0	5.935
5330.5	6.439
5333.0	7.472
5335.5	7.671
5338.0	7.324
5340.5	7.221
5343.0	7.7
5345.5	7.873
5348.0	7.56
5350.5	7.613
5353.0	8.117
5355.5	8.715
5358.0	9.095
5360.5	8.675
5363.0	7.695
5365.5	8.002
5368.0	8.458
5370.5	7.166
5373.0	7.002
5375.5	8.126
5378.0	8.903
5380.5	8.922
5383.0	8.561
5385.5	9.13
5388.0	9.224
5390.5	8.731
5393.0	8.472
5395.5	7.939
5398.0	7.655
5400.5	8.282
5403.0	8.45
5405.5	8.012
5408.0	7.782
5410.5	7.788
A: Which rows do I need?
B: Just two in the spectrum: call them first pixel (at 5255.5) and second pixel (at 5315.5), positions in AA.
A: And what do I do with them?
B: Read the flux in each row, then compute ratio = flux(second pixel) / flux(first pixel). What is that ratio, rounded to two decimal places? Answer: 1.23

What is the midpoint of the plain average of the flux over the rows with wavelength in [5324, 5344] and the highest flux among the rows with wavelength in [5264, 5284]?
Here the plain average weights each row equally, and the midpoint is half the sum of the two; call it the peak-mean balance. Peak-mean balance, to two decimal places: 7.32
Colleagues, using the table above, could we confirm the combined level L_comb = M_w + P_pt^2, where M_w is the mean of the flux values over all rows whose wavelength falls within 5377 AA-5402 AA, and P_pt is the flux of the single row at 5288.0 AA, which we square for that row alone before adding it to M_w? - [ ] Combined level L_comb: 77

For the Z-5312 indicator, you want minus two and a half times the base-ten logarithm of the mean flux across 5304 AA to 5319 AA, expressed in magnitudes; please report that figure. -2.24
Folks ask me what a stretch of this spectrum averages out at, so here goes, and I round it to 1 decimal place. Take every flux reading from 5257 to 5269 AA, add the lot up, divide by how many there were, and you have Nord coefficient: 6.3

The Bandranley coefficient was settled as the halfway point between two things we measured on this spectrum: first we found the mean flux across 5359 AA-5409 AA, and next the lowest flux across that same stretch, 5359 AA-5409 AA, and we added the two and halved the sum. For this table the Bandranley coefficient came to 7.6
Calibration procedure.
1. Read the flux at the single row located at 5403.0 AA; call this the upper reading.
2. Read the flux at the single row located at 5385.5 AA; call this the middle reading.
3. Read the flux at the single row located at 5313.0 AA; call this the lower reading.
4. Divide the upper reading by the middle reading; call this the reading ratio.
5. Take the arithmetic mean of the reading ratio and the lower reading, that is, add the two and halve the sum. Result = 4.42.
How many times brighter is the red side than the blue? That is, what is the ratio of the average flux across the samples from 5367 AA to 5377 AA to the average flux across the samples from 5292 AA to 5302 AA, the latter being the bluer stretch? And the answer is 1.15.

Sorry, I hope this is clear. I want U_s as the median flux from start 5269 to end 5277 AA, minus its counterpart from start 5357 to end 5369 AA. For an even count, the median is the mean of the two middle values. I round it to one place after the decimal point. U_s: -1.8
